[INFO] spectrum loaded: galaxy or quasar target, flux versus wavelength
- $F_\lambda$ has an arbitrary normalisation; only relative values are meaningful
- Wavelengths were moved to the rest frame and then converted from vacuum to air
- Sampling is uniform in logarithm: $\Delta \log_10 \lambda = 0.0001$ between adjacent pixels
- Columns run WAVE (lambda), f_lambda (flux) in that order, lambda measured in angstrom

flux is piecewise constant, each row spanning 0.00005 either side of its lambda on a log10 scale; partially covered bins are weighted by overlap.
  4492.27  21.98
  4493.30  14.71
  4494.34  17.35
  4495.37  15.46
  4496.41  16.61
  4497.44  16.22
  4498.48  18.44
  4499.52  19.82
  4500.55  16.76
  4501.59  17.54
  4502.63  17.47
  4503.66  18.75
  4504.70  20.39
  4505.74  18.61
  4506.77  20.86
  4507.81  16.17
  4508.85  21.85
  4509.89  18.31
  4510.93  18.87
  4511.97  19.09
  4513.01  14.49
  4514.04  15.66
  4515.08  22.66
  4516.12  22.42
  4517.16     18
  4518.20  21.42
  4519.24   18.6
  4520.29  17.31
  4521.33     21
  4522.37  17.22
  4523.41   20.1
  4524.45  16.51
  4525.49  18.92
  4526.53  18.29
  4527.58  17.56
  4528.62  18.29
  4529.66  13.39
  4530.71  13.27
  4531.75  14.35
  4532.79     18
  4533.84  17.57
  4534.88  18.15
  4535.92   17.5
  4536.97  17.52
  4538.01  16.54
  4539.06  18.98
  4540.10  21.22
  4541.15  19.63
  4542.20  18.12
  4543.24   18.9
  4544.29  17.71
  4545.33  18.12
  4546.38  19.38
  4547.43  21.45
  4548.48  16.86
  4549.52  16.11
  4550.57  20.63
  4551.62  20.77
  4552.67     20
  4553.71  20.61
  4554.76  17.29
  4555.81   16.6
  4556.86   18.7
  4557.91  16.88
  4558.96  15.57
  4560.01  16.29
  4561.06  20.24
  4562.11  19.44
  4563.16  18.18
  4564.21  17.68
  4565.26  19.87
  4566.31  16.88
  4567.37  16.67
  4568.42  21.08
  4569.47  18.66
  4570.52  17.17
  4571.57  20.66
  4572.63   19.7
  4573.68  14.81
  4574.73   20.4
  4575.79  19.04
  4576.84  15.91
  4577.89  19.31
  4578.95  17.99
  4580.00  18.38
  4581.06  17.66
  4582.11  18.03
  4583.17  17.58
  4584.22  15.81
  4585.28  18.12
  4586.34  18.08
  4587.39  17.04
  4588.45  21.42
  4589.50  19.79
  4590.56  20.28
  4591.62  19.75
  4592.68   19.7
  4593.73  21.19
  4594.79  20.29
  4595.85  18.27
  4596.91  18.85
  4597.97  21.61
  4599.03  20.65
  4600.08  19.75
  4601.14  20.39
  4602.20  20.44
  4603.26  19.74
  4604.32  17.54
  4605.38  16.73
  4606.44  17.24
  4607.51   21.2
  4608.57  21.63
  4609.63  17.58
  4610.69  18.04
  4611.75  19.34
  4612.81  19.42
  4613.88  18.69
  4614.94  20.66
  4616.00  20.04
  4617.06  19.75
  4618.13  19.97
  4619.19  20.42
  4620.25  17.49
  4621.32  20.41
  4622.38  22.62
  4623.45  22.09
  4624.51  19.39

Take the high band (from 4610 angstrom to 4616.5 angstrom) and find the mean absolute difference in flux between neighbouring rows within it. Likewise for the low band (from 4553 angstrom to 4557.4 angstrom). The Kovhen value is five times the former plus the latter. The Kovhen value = 6.7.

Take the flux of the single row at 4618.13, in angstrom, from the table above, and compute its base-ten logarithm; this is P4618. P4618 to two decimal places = 1.30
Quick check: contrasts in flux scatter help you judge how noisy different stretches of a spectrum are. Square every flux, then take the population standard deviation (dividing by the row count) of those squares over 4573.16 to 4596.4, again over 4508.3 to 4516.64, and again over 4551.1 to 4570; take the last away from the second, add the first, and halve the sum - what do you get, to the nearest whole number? 53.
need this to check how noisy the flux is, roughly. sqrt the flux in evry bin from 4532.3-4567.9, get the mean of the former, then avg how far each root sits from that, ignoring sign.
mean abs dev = 0.156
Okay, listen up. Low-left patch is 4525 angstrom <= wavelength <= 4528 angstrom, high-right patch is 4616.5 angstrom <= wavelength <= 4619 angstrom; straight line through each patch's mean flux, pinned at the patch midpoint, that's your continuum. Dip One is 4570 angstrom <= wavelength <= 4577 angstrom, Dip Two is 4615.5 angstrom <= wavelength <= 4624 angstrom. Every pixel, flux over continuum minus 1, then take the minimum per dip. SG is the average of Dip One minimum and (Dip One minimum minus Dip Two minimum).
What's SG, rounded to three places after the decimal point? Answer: -0.163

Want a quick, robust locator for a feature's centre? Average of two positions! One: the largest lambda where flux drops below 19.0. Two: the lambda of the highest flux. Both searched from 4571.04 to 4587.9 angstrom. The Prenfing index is 4579.5 angstrom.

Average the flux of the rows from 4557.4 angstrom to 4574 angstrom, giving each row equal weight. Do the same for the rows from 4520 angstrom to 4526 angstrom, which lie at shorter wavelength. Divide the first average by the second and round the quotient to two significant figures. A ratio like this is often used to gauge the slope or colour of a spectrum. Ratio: 0.98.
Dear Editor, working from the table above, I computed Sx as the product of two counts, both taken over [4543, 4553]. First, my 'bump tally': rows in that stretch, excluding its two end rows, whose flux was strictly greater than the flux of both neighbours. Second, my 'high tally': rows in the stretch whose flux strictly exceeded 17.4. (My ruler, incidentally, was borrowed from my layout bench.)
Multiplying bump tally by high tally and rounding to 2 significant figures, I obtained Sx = 16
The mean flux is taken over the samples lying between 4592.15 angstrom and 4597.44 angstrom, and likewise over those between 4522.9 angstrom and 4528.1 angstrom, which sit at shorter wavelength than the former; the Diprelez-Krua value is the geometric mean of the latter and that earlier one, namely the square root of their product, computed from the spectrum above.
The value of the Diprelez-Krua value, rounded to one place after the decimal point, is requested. 19.0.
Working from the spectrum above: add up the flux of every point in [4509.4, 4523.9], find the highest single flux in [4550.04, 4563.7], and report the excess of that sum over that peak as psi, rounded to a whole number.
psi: 244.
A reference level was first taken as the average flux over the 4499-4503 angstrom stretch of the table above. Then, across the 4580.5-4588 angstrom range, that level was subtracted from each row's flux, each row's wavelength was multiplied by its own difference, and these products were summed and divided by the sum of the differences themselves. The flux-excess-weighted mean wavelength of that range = 4584.7 angstrom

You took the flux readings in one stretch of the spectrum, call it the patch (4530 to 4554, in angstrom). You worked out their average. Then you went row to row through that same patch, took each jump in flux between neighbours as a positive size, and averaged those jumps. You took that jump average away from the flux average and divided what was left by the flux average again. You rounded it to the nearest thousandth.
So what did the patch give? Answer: 0.920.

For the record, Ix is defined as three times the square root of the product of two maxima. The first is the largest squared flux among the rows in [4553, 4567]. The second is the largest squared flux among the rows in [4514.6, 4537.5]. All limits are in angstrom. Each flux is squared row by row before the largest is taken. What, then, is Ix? 1401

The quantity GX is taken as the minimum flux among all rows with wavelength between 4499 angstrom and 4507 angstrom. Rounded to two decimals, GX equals 16.76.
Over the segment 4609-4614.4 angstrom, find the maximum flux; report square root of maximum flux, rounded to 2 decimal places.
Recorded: 4.41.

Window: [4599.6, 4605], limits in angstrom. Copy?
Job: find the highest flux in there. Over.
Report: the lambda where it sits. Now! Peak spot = 4602.20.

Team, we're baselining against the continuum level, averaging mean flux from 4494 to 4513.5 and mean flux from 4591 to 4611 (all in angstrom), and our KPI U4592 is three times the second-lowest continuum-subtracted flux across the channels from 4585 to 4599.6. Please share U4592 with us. -2.1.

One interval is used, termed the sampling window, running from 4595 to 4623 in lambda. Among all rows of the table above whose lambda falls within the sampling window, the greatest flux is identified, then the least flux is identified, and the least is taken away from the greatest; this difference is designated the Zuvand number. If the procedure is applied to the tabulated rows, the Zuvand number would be 5.9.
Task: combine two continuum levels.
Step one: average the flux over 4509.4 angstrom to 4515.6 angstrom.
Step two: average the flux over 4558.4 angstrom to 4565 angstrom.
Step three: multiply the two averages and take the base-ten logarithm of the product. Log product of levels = 2.51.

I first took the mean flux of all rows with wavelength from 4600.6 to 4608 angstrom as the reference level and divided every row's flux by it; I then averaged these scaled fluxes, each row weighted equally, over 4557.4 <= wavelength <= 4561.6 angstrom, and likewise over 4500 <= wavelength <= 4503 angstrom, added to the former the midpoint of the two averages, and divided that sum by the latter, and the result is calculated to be 2.00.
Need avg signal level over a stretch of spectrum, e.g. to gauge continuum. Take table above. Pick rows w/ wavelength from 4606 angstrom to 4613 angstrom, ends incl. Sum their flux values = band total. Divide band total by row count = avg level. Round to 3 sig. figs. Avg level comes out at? 19.2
